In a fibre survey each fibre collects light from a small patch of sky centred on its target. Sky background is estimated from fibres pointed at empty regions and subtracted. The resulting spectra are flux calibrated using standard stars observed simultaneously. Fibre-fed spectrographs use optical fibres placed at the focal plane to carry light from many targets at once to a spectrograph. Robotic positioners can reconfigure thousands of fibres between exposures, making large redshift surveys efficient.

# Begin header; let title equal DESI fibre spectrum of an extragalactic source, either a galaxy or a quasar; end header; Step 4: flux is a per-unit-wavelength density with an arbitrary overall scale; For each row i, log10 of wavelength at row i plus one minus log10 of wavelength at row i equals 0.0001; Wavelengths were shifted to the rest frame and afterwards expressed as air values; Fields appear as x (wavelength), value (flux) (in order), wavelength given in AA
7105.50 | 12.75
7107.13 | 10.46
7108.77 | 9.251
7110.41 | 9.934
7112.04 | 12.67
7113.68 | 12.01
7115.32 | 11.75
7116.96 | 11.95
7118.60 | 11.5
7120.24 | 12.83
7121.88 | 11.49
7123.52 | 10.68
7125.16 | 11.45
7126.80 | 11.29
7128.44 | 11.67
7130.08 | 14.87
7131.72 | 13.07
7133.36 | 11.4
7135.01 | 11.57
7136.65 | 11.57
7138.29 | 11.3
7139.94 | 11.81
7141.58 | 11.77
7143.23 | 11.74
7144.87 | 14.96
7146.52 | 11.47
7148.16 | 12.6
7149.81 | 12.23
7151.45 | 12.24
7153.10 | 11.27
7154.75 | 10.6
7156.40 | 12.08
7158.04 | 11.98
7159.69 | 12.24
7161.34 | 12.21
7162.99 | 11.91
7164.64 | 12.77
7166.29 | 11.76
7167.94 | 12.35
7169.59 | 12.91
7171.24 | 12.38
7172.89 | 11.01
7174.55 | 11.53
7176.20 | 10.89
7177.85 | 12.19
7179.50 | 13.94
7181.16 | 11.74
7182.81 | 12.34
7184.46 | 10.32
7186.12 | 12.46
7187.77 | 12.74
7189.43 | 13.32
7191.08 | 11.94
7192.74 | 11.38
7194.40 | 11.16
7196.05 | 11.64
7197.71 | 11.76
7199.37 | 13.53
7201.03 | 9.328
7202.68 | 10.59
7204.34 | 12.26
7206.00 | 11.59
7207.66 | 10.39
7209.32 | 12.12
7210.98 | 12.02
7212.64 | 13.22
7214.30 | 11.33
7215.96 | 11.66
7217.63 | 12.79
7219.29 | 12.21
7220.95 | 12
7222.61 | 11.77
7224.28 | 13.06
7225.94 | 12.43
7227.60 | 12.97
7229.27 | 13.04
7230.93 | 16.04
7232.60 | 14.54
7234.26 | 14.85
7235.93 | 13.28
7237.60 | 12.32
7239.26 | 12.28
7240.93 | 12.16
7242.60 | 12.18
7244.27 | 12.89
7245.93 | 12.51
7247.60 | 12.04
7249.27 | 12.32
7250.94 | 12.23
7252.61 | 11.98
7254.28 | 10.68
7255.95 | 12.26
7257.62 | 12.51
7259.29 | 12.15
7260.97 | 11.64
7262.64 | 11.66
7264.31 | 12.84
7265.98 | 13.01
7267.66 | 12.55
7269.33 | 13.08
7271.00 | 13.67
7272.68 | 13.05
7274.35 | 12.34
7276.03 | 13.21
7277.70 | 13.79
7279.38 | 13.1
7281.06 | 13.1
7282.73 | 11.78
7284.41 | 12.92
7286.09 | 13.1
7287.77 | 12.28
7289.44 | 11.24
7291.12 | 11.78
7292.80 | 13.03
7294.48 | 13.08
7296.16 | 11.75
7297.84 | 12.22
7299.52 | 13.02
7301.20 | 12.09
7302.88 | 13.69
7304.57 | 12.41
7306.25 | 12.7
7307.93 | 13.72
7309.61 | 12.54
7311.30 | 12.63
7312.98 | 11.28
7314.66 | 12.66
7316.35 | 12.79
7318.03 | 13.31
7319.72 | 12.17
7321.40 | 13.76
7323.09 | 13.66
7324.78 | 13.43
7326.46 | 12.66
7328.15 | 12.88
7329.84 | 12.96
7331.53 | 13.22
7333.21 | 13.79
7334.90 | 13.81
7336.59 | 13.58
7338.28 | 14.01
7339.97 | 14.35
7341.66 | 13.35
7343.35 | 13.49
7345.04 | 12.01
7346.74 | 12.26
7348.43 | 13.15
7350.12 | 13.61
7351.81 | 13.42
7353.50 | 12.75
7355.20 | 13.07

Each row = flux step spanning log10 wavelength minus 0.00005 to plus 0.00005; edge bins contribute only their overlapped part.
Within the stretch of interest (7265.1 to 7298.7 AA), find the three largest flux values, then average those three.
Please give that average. 13.6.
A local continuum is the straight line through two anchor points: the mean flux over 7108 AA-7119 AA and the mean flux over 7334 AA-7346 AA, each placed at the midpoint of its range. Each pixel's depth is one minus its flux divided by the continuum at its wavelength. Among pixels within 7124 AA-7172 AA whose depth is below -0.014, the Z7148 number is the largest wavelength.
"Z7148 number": 7171.24 AA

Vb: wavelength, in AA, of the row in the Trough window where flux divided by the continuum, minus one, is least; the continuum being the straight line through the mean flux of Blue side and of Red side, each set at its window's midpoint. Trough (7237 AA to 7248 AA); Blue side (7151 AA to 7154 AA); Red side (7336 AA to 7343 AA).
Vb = 7247.60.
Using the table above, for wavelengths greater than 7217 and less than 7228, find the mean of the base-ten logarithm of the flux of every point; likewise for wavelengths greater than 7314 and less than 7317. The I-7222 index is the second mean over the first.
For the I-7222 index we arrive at 1.01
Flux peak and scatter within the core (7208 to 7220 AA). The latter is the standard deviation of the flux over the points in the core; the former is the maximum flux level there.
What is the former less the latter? 12.6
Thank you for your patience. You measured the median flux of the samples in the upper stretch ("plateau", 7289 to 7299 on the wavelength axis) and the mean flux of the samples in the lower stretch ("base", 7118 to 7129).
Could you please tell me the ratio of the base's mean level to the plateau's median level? 0.963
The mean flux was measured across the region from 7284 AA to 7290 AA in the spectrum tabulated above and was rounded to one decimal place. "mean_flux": 12.4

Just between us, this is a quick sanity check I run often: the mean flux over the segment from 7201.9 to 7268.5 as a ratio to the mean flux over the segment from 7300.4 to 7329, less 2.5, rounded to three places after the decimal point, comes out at -1.534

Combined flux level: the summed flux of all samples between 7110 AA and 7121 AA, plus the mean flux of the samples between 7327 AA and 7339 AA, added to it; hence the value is 96.1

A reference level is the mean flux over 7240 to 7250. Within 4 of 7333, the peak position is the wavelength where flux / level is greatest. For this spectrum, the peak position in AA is 7334.90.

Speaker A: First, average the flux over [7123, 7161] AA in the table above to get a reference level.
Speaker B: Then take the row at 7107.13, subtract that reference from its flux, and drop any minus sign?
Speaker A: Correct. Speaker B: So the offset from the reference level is 1.5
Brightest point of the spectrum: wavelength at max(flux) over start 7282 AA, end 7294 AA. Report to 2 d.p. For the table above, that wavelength 7286.09 AA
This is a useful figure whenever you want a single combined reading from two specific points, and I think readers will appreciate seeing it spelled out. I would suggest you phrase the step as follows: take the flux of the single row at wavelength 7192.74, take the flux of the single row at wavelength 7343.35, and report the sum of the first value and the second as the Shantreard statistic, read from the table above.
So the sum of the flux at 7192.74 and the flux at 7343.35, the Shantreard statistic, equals 24.9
